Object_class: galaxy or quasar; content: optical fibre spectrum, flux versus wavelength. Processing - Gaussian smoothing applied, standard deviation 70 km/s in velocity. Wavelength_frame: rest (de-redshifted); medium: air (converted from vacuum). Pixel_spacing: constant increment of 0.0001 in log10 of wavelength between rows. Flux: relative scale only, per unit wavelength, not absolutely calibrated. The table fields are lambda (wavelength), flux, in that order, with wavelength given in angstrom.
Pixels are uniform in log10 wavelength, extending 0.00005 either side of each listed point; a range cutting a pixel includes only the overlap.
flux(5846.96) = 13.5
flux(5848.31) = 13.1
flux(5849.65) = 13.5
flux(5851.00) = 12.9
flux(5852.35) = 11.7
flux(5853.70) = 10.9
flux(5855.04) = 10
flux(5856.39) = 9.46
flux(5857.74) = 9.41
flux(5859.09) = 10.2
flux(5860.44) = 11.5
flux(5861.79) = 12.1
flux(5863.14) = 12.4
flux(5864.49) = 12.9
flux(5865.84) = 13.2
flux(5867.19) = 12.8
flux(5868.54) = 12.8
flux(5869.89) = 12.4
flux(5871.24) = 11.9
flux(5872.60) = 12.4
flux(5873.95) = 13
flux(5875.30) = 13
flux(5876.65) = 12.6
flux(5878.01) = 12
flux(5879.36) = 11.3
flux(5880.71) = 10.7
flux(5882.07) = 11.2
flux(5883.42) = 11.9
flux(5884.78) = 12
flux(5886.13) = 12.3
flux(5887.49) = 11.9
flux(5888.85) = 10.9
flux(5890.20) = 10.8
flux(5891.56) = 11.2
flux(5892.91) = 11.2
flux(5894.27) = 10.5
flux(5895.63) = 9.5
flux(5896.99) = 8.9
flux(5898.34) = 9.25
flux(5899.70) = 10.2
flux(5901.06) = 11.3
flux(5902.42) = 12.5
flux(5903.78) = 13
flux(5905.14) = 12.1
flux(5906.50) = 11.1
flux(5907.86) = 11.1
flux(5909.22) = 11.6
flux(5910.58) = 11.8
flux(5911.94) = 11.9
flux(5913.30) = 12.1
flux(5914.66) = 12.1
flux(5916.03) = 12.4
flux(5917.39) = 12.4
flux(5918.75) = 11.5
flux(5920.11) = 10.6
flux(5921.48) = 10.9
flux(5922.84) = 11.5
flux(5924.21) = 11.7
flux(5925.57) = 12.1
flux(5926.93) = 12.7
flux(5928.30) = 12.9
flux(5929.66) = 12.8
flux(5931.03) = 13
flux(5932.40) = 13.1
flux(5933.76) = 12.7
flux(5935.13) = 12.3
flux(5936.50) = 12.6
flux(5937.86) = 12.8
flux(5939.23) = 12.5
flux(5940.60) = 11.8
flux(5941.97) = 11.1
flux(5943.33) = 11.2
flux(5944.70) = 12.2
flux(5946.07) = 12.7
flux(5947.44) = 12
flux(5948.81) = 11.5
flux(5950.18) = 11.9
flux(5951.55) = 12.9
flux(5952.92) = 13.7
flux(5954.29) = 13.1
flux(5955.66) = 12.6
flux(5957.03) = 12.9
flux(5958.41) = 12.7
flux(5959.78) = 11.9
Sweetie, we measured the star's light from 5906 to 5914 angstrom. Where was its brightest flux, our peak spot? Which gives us 5913.30 angstrom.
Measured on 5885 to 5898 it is 5886.13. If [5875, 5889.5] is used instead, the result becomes 5875.30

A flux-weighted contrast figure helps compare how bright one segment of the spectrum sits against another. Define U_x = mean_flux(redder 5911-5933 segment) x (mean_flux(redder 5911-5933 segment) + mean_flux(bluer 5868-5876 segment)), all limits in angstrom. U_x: 299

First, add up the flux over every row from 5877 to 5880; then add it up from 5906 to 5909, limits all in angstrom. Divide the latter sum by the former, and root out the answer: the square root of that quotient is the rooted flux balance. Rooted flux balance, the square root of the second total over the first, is 0.98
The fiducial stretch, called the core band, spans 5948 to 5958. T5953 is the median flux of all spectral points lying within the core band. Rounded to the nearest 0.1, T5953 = 12.9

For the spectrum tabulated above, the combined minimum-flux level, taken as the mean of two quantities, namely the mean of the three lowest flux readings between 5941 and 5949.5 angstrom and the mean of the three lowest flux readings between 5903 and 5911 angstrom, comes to 11.3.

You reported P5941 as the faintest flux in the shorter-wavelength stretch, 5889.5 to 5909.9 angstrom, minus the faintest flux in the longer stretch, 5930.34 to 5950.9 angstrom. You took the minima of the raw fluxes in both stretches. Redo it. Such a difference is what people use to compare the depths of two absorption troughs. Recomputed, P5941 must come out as -2.2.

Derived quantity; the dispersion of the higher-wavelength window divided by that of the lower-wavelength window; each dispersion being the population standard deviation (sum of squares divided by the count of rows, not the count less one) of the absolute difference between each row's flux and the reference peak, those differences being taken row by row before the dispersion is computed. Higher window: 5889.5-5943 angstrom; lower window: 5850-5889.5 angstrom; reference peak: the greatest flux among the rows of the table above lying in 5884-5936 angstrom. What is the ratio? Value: 1.0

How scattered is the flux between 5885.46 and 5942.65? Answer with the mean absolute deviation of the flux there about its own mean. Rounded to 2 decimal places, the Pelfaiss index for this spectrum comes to 0.82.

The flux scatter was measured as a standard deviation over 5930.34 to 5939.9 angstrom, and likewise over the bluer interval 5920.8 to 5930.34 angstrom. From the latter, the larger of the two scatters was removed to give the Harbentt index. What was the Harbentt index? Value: 0.00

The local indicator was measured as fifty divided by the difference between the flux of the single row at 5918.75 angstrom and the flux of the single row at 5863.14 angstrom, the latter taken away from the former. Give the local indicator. -56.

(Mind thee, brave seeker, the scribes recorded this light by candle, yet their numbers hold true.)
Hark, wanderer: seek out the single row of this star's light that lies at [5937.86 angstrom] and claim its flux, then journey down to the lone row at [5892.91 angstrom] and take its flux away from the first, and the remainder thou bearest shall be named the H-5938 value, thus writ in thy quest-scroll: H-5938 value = 1.6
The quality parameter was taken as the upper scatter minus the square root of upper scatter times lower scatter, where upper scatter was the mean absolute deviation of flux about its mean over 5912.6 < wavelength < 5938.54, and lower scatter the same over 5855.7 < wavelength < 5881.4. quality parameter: -0.163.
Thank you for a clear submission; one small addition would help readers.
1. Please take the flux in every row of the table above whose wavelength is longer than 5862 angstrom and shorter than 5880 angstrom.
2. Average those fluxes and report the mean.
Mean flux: 12.5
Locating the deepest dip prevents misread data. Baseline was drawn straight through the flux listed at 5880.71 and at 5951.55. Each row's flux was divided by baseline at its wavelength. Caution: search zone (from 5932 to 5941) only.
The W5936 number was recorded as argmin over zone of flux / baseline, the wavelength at 5940.60 angstrom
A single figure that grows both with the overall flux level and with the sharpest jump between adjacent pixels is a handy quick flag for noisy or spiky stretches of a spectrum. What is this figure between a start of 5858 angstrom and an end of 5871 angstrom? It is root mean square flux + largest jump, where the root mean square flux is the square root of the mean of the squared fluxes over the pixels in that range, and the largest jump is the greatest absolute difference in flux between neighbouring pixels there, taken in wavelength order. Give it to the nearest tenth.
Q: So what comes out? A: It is 13.6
